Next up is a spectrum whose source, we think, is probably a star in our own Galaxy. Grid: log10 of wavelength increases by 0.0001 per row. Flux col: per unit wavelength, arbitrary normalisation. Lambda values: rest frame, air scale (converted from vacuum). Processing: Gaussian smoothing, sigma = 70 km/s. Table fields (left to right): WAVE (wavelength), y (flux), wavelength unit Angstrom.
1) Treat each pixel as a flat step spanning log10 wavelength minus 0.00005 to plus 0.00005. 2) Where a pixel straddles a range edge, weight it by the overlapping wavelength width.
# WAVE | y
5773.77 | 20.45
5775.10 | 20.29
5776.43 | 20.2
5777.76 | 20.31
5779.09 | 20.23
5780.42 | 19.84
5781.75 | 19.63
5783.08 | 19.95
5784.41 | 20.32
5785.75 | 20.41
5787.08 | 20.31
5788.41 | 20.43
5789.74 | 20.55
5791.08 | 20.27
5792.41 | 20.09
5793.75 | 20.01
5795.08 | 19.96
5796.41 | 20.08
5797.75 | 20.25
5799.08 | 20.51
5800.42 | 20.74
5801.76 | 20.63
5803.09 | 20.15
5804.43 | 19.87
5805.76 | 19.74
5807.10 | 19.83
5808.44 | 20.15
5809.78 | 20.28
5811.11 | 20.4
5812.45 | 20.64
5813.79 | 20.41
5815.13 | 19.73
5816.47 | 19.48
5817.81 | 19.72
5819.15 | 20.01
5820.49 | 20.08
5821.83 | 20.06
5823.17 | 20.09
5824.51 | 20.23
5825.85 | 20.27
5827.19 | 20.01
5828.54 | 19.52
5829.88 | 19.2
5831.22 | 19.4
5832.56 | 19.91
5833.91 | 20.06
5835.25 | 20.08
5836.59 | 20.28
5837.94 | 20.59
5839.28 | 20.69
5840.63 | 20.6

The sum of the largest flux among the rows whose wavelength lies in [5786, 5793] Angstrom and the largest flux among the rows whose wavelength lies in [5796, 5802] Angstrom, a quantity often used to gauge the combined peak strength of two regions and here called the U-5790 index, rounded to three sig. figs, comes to 41.3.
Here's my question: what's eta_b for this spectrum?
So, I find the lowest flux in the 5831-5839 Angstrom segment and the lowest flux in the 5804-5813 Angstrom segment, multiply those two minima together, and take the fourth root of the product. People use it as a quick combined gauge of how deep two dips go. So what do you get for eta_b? 4.42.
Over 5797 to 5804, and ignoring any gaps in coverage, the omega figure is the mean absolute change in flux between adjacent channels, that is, 0.27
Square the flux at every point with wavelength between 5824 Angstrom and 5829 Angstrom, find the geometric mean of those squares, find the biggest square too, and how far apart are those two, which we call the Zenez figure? 11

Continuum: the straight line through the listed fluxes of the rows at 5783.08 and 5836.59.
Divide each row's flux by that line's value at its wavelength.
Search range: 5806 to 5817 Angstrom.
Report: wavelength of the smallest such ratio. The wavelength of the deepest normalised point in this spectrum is 5816.47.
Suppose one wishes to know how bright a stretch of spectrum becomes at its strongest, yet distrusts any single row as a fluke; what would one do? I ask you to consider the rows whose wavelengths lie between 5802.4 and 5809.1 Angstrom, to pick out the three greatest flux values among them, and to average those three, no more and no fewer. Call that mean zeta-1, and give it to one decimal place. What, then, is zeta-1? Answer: 20.1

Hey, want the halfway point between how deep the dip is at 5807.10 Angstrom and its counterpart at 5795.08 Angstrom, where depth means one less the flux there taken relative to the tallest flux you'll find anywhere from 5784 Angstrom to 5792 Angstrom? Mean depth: 0.032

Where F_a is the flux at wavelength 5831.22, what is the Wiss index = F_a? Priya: 19.4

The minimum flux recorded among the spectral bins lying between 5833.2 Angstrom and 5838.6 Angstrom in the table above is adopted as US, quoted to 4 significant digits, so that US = 20.06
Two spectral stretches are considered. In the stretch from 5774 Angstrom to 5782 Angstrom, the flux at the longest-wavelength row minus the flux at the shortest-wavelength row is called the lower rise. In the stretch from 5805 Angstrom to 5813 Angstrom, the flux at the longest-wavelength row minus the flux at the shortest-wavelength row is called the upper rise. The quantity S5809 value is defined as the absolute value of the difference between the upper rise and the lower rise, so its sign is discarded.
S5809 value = 1.56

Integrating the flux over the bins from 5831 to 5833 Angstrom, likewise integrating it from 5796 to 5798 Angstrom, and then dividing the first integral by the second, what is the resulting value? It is 1.0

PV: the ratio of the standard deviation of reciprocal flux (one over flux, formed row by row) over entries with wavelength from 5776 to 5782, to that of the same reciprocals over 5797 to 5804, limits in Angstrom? 1.2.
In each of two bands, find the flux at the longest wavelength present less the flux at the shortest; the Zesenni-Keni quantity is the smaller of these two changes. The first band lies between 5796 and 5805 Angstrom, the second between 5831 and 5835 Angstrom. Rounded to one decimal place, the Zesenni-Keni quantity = -0.2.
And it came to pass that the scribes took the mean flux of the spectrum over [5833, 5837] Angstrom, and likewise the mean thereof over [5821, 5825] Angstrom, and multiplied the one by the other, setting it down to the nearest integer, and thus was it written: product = 405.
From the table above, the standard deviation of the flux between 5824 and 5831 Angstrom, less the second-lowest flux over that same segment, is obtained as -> -19.1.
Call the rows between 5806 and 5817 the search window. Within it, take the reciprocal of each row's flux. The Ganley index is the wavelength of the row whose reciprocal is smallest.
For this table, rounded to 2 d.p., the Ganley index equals 5812.45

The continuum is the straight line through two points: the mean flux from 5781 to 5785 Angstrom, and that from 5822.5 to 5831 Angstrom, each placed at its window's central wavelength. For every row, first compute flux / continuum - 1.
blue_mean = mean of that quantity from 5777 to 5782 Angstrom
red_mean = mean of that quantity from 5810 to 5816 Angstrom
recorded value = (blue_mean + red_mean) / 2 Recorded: 0.010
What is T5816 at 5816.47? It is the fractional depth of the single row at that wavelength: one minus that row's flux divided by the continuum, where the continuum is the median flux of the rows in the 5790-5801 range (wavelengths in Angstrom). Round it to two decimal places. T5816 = 0.03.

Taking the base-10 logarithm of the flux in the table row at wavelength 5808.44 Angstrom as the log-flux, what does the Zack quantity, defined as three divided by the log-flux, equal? 2.30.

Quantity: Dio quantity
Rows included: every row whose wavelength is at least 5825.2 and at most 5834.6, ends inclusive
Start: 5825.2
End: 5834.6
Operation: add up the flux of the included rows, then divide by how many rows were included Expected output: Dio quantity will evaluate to 19.8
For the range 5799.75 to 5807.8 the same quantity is 20.2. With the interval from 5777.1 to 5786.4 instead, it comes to 20.1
